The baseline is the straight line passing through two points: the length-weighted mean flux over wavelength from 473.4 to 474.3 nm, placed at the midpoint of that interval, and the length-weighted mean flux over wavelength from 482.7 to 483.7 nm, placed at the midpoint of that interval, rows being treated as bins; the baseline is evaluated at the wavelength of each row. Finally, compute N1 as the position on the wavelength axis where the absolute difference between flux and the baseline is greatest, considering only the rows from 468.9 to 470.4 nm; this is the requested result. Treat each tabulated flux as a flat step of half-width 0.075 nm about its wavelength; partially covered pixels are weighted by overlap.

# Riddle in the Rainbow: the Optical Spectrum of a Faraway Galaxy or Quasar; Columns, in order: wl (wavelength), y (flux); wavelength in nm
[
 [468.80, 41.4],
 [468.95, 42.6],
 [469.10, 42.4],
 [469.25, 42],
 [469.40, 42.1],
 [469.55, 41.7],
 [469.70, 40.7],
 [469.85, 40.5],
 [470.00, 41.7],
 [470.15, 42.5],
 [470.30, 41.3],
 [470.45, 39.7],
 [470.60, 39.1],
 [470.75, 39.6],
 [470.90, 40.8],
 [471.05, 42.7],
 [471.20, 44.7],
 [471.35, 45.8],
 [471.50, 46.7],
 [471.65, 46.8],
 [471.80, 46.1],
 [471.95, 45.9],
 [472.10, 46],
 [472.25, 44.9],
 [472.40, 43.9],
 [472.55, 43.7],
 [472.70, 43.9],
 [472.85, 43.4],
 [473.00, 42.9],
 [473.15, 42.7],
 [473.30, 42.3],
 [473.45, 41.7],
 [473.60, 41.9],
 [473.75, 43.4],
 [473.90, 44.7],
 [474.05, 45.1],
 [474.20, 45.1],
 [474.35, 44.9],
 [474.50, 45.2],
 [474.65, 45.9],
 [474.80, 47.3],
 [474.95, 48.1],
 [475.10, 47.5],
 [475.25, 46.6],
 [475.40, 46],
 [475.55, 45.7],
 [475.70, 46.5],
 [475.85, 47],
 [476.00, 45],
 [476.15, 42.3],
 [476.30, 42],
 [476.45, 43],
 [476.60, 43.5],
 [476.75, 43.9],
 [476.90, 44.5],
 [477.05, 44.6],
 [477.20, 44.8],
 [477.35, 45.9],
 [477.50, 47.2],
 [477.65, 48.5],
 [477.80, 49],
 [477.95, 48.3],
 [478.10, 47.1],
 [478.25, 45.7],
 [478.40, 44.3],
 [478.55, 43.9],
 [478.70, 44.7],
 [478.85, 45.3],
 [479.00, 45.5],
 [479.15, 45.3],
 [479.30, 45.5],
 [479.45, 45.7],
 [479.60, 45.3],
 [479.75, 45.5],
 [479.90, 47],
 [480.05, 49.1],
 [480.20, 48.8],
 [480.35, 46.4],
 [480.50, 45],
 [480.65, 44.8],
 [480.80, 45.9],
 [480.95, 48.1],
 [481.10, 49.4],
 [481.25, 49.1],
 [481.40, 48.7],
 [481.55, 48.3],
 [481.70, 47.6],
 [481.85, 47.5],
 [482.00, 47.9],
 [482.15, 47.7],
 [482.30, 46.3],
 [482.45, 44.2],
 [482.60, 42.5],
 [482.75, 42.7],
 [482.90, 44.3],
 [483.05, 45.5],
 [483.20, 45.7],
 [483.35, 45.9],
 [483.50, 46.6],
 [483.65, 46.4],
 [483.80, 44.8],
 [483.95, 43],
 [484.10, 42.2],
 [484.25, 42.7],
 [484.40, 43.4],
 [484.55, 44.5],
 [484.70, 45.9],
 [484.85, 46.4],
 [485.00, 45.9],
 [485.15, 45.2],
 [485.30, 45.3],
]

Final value 469.85 nm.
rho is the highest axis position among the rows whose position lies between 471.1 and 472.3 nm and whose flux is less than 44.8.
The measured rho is 471.20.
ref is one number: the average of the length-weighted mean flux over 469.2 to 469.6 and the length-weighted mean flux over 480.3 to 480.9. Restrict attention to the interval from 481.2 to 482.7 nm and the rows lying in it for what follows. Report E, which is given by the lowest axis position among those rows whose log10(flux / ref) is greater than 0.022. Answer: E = 481.25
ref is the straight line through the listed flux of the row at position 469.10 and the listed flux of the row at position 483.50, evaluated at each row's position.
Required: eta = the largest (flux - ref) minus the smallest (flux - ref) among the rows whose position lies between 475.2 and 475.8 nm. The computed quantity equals 1.0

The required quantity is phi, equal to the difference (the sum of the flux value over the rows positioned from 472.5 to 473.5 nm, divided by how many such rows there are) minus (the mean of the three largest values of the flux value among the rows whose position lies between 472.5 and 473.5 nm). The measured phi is -0.7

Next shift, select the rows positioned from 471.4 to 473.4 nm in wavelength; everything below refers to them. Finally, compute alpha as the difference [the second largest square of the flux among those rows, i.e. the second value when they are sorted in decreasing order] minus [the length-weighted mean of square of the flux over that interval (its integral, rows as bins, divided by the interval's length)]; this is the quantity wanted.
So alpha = 195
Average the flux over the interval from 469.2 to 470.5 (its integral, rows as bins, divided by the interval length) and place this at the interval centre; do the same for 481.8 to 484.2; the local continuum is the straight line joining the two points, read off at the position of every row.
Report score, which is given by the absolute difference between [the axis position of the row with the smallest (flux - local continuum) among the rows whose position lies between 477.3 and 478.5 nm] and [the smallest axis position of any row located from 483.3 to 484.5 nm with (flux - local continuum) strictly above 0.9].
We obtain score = 5.10 nm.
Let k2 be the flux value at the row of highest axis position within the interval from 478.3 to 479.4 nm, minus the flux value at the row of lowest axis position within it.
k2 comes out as 1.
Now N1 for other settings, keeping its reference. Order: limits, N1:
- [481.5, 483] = 481.55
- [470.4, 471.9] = 470.60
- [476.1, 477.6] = 477.50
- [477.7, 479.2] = 477.80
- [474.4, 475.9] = 474.95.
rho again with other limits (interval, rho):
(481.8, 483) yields 482.90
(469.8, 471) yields 470.90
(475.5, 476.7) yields 476.60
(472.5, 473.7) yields 473.60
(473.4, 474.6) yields 473.90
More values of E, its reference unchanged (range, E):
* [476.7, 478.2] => 477.50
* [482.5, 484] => 483.50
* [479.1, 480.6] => 479.90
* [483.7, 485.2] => 484.85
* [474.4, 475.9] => 474.80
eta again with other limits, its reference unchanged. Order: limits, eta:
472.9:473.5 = 1.3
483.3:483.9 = 1.9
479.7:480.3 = 3.5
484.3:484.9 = 2.9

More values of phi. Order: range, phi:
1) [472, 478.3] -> -3.6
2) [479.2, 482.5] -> -2.2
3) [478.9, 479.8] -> -0.1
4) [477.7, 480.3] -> -2.7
